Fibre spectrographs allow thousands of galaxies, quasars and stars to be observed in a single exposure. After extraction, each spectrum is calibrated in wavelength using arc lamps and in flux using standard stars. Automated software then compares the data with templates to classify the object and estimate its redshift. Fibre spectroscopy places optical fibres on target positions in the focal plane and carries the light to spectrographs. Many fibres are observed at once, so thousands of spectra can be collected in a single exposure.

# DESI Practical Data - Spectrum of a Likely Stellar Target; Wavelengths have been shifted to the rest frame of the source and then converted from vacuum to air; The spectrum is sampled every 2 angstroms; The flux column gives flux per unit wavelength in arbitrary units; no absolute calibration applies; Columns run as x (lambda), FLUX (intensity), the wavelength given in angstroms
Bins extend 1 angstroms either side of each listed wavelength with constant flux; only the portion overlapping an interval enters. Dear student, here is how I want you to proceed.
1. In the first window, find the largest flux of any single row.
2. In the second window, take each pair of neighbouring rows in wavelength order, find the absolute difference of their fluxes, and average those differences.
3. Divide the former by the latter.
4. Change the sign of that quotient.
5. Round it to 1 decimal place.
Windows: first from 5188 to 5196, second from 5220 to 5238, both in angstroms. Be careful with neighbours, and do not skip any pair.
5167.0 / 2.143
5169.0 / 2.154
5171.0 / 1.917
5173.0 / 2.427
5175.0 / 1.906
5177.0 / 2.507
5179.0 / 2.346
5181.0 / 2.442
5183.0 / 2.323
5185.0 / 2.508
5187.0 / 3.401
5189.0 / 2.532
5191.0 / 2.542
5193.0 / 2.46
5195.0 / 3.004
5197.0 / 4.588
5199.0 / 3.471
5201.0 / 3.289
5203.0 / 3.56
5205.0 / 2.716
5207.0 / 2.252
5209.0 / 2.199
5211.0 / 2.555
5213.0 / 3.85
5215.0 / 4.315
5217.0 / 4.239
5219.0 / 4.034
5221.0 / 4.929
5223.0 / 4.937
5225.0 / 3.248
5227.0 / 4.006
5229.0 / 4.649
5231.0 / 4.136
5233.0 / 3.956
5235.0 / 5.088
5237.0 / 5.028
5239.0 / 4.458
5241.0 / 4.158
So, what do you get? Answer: -4.8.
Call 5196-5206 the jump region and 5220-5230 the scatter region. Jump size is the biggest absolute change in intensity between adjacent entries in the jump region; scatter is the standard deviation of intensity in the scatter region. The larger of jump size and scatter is 1.1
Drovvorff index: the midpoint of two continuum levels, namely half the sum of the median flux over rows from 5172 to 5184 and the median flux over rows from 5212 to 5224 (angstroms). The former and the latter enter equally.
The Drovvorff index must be 3.3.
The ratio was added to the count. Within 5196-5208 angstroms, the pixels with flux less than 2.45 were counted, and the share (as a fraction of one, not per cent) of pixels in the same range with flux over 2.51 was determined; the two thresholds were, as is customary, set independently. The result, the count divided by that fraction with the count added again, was 2.2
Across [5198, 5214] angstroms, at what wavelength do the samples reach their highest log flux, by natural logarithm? 5213.0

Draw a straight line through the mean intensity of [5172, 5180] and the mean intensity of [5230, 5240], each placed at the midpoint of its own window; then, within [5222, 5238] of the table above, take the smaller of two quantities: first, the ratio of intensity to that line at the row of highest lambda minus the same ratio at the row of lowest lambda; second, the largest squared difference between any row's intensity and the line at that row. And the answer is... -0.12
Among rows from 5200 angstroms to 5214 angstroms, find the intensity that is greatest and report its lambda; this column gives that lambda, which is 5213.0 angstroms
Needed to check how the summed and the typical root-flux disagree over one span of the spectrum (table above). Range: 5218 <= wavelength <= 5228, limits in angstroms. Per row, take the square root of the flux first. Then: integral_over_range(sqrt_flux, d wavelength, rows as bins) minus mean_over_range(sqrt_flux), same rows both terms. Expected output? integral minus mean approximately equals 18.5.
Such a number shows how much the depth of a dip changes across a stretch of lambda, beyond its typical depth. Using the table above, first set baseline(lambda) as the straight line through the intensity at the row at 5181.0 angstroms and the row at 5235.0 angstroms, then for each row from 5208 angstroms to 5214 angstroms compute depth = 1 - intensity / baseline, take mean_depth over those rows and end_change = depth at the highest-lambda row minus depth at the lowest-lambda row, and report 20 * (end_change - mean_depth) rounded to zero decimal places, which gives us -13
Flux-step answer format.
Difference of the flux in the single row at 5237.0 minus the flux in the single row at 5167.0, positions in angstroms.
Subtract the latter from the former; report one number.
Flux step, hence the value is 2.9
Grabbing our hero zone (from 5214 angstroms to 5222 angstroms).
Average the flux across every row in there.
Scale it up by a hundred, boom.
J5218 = 438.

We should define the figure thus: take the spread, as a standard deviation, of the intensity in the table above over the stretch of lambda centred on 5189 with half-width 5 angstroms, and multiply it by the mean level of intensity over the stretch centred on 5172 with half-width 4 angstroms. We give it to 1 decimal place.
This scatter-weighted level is 0.8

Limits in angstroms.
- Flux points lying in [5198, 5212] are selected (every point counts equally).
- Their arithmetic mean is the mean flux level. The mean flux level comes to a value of 2.9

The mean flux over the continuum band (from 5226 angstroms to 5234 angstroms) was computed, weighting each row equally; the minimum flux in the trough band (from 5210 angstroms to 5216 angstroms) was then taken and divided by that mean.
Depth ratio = 0.61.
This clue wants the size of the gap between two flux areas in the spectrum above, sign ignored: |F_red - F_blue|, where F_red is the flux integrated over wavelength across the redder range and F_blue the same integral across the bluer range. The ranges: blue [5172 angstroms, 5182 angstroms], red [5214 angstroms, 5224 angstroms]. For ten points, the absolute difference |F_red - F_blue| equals 22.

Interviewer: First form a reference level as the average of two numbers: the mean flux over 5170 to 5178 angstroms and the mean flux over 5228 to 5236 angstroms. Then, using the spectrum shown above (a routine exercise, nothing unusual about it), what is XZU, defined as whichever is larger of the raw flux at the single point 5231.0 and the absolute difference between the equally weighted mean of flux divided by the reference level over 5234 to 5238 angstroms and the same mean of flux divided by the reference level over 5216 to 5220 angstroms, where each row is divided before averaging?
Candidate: 4.14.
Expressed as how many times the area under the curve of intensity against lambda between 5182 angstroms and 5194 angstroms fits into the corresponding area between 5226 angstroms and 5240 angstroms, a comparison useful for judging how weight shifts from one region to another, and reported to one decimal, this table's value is 2.0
